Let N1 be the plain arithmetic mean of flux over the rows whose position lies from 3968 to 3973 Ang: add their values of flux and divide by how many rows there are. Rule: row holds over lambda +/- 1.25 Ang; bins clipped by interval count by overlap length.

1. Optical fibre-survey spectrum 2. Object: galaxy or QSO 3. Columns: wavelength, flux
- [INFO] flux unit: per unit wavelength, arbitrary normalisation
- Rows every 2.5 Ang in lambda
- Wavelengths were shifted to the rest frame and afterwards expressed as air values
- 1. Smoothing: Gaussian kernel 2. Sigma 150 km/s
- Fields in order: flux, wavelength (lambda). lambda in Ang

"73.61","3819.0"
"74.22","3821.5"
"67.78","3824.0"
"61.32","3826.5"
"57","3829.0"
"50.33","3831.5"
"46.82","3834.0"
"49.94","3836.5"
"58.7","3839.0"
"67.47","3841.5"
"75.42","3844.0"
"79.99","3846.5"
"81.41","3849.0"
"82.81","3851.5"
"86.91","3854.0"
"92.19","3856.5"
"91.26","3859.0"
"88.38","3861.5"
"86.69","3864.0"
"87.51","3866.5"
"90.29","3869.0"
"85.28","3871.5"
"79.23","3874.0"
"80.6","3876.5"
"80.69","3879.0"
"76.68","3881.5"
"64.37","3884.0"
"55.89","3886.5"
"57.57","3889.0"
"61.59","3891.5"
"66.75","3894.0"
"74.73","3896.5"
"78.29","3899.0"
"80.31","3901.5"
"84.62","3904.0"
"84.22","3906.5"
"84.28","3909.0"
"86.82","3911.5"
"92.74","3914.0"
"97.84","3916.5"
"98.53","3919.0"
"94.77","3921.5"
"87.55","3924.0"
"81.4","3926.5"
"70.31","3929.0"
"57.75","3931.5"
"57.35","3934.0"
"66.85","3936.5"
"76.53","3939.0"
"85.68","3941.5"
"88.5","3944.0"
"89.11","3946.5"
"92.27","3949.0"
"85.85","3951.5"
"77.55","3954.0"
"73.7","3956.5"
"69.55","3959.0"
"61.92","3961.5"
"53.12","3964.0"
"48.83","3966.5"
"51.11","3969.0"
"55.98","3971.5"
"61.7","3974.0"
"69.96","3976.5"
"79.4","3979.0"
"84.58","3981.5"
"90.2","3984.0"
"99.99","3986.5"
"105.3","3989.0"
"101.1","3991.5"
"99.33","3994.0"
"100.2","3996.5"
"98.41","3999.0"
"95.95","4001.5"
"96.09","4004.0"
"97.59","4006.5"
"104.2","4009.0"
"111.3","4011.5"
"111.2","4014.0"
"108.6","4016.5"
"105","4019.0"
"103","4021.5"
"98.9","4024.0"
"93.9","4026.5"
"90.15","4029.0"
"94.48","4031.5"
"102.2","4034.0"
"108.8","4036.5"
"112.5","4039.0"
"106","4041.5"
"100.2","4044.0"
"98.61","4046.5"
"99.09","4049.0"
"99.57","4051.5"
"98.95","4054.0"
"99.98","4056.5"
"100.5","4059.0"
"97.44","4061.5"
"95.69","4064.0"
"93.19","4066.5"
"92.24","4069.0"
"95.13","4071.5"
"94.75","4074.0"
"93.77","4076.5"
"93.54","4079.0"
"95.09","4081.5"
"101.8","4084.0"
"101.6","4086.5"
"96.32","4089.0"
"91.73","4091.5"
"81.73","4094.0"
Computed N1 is 54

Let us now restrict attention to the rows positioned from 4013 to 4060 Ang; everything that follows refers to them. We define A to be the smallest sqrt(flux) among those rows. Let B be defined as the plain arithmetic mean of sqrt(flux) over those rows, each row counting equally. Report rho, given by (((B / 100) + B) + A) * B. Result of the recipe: 198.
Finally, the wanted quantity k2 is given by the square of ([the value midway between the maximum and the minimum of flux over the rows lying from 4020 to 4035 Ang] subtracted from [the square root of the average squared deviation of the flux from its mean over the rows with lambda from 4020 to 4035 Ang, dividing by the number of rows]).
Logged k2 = 8451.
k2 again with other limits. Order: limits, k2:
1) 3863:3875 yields 6576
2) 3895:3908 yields 5770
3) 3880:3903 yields 3524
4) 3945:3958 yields 5773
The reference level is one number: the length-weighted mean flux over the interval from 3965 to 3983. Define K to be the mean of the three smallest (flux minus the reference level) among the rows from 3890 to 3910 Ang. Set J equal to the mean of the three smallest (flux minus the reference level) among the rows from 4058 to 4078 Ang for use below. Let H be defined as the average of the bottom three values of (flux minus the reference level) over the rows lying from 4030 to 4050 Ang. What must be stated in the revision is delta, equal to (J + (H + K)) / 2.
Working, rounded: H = 33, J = 28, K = 3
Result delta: 32.0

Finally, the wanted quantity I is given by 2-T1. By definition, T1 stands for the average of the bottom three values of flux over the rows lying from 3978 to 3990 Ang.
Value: -83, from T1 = 85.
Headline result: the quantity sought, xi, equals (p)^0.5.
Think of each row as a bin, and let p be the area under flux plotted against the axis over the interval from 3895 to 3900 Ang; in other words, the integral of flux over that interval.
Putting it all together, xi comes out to 19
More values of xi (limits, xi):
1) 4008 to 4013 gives 23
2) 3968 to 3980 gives 28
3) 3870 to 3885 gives 34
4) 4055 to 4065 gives 31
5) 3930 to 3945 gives 33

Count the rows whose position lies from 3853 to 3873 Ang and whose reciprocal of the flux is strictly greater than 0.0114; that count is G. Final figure 4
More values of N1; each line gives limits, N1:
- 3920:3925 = 91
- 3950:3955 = 82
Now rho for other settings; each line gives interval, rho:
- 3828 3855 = 123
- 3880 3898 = 126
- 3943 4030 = 152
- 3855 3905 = 144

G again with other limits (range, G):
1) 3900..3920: 5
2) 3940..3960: 5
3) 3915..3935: 5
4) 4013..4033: 0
